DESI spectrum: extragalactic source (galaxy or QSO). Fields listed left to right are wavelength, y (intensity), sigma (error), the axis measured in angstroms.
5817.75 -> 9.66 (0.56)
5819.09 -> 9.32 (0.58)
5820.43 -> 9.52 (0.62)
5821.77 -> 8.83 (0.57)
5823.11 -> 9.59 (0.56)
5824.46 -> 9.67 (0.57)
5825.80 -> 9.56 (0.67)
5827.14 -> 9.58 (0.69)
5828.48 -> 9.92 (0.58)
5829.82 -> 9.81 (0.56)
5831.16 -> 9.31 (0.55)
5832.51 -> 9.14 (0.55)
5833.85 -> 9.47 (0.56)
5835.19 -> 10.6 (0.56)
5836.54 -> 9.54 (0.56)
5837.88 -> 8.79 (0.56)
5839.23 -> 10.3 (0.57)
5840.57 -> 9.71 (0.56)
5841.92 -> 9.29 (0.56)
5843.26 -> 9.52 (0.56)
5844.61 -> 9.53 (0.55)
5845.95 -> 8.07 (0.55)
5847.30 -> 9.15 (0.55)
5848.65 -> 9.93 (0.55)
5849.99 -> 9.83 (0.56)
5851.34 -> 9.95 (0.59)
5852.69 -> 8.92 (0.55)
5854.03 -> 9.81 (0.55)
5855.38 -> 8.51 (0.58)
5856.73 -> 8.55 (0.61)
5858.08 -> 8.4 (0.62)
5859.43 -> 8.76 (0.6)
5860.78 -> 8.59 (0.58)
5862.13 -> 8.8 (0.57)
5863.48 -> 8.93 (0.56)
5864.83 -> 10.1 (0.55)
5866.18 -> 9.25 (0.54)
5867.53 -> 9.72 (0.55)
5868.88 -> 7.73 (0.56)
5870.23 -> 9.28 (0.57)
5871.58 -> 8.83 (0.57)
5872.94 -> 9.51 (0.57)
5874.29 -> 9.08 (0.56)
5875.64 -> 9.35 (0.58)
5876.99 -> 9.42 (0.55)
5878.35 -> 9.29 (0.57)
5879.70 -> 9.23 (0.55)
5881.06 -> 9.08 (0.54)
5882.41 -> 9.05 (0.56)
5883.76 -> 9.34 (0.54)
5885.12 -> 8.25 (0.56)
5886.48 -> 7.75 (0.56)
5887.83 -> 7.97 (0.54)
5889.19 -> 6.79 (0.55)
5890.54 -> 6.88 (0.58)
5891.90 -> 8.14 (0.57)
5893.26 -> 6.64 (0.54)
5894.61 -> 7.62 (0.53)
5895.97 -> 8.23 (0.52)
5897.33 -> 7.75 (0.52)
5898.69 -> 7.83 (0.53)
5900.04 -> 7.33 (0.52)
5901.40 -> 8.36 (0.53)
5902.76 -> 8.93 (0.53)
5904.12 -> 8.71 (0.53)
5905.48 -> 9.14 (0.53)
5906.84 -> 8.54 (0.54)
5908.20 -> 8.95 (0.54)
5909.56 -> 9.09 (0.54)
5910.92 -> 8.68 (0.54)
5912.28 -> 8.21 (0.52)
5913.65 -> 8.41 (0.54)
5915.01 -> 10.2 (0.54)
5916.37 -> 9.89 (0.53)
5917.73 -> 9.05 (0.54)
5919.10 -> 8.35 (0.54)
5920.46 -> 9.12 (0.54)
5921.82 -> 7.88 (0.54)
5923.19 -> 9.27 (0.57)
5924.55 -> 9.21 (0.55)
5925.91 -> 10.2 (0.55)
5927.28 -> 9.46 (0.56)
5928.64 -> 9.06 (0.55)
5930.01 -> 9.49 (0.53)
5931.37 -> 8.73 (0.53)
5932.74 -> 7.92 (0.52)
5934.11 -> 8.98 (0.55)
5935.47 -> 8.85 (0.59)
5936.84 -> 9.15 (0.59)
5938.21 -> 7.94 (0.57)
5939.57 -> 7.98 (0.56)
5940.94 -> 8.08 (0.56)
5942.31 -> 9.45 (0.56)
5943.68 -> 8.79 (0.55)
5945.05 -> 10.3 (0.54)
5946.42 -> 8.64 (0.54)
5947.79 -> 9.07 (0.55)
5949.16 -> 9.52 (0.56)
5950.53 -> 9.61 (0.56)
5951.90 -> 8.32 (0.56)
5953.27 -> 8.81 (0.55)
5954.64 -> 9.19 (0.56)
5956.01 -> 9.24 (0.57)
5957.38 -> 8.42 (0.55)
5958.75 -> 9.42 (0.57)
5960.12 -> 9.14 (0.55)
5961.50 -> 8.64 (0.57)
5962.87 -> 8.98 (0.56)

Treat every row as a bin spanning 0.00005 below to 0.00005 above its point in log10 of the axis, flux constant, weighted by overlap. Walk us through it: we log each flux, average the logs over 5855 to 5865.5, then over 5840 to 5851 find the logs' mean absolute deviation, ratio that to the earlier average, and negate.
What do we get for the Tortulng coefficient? -0.021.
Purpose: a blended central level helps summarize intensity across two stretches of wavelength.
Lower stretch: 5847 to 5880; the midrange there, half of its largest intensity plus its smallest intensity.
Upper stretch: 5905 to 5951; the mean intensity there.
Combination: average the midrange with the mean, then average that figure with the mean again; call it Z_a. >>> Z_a 8.96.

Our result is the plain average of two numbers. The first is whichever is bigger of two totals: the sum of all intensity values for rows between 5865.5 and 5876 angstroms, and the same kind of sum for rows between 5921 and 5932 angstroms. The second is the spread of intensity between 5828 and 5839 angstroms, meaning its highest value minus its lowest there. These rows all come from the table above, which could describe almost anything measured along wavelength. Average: 37.6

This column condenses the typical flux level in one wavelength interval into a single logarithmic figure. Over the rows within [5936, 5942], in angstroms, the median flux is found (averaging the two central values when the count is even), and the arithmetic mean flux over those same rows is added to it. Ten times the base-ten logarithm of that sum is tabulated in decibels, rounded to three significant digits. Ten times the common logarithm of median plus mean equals 12.1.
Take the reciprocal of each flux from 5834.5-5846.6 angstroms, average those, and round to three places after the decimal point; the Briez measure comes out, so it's 0.106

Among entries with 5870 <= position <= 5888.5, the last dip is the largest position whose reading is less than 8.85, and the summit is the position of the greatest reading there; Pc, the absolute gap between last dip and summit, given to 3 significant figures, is 14.9 angstroms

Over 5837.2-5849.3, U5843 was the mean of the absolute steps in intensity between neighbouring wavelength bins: 0.76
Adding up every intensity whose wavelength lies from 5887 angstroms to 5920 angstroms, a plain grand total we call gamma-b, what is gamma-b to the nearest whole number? 200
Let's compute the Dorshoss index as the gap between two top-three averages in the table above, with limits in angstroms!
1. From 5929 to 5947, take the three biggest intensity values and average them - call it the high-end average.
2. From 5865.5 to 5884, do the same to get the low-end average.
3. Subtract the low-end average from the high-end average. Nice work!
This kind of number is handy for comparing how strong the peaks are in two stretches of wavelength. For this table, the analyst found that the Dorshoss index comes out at 0.20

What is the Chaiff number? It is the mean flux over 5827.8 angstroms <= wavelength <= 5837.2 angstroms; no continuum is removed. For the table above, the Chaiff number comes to 9.68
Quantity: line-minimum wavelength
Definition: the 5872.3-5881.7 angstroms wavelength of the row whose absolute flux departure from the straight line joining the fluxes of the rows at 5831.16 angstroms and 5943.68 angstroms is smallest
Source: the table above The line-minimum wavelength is 5881.06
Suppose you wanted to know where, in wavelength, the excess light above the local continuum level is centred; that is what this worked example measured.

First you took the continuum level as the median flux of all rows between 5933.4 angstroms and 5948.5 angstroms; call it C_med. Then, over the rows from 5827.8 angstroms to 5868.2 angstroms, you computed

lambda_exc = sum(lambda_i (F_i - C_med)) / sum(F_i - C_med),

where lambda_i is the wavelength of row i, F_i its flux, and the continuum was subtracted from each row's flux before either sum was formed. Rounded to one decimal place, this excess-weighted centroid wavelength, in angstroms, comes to 5843.2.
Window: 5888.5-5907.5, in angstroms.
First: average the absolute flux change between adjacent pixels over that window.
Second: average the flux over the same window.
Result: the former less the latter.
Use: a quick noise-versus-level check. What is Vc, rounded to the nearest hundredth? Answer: -7.28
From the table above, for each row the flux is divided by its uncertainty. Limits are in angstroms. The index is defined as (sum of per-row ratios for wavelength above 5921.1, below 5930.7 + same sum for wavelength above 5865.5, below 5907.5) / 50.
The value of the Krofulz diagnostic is 12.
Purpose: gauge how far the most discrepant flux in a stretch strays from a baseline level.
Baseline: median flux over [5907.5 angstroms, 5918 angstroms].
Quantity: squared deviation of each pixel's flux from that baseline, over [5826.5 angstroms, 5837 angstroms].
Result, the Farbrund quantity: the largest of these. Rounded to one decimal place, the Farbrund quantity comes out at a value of 2.6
